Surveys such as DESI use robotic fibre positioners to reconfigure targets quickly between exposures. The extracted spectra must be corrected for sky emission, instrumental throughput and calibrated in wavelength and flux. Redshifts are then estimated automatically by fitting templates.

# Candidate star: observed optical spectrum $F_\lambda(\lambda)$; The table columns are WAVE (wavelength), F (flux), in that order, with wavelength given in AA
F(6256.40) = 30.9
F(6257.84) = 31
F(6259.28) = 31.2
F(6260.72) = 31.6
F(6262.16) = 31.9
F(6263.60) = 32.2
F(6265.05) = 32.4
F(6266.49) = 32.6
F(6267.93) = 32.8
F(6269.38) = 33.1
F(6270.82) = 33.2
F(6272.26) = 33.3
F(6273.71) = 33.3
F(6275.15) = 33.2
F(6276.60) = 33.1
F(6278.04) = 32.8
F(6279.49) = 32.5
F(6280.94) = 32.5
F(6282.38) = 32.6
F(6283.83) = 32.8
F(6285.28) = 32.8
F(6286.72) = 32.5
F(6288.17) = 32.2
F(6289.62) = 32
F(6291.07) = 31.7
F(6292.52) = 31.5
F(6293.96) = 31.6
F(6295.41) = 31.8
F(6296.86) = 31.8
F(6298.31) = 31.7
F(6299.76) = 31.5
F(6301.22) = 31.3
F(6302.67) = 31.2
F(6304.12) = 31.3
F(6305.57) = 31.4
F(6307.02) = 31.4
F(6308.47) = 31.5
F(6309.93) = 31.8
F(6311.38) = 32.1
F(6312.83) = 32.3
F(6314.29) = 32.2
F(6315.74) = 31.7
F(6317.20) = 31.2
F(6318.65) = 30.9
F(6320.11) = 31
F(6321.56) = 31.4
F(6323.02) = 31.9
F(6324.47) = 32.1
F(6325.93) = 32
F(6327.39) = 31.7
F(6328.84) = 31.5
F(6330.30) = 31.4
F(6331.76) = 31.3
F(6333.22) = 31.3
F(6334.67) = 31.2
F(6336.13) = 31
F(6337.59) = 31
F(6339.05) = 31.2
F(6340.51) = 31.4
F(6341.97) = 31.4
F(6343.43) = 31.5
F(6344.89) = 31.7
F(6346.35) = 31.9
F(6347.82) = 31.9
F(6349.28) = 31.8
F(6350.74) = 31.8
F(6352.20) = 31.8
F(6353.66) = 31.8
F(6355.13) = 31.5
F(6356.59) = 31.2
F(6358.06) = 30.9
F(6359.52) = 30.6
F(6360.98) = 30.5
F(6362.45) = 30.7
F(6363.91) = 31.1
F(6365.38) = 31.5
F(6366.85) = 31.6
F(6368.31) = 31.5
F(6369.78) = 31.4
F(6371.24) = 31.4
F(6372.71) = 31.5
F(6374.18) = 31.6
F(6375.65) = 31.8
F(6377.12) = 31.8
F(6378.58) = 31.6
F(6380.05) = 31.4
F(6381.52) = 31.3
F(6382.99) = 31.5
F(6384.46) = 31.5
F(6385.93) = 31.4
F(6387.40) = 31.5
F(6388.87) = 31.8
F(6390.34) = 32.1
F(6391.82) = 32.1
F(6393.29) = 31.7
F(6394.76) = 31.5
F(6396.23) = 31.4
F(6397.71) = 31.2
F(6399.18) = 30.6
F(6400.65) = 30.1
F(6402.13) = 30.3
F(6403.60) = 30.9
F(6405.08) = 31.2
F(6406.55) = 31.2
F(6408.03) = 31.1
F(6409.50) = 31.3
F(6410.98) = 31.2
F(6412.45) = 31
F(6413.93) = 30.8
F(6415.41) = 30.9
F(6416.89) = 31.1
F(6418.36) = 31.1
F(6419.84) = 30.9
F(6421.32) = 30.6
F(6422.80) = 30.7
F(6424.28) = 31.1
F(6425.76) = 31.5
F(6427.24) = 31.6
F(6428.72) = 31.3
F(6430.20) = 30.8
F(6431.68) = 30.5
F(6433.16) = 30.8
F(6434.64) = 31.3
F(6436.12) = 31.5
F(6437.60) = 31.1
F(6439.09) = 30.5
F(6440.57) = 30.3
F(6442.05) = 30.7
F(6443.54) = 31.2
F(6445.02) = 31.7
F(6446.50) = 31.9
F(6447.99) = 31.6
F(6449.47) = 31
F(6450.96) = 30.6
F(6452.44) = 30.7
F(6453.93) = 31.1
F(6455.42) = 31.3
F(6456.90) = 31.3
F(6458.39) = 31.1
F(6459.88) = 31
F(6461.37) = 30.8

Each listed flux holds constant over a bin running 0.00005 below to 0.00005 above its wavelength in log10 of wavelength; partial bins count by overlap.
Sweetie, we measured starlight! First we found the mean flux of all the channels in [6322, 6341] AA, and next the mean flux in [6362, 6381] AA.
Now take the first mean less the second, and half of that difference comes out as 0.00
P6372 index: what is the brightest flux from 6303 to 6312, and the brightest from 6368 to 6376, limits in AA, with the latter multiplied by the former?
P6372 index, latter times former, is 1021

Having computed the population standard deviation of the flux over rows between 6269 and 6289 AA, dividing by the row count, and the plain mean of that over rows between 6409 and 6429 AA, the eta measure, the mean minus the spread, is 30.7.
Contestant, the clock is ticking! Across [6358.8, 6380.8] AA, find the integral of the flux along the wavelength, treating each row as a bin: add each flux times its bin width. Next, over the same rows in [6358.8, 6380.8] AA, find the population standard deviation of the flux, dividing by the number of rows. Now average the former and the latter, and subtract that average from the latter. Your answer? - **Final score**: -344.5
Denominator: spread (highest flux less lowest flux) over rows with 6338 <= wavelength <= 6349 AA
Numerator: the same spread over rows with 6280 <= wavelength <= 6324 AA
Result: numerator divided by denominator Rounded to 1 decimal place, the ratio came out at 2.7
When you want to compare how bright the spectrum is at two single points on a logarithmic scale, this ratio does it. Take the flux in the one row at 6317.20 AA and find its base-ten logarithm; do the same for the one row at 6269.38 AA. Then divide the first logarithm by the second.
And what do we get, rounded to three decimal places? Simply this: 0.983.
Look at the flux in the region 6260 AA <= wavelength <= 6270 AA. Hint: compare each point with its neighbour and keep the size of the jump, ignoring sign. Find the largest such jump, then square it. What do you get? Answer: 0.090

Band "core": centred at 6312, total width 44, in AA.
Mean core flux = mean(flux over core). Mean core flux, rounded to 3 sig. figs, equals 31.6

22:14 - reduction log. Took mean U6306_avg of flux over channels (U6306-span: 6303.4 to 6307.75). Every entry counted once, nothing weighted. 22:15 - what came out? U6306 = 31.4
